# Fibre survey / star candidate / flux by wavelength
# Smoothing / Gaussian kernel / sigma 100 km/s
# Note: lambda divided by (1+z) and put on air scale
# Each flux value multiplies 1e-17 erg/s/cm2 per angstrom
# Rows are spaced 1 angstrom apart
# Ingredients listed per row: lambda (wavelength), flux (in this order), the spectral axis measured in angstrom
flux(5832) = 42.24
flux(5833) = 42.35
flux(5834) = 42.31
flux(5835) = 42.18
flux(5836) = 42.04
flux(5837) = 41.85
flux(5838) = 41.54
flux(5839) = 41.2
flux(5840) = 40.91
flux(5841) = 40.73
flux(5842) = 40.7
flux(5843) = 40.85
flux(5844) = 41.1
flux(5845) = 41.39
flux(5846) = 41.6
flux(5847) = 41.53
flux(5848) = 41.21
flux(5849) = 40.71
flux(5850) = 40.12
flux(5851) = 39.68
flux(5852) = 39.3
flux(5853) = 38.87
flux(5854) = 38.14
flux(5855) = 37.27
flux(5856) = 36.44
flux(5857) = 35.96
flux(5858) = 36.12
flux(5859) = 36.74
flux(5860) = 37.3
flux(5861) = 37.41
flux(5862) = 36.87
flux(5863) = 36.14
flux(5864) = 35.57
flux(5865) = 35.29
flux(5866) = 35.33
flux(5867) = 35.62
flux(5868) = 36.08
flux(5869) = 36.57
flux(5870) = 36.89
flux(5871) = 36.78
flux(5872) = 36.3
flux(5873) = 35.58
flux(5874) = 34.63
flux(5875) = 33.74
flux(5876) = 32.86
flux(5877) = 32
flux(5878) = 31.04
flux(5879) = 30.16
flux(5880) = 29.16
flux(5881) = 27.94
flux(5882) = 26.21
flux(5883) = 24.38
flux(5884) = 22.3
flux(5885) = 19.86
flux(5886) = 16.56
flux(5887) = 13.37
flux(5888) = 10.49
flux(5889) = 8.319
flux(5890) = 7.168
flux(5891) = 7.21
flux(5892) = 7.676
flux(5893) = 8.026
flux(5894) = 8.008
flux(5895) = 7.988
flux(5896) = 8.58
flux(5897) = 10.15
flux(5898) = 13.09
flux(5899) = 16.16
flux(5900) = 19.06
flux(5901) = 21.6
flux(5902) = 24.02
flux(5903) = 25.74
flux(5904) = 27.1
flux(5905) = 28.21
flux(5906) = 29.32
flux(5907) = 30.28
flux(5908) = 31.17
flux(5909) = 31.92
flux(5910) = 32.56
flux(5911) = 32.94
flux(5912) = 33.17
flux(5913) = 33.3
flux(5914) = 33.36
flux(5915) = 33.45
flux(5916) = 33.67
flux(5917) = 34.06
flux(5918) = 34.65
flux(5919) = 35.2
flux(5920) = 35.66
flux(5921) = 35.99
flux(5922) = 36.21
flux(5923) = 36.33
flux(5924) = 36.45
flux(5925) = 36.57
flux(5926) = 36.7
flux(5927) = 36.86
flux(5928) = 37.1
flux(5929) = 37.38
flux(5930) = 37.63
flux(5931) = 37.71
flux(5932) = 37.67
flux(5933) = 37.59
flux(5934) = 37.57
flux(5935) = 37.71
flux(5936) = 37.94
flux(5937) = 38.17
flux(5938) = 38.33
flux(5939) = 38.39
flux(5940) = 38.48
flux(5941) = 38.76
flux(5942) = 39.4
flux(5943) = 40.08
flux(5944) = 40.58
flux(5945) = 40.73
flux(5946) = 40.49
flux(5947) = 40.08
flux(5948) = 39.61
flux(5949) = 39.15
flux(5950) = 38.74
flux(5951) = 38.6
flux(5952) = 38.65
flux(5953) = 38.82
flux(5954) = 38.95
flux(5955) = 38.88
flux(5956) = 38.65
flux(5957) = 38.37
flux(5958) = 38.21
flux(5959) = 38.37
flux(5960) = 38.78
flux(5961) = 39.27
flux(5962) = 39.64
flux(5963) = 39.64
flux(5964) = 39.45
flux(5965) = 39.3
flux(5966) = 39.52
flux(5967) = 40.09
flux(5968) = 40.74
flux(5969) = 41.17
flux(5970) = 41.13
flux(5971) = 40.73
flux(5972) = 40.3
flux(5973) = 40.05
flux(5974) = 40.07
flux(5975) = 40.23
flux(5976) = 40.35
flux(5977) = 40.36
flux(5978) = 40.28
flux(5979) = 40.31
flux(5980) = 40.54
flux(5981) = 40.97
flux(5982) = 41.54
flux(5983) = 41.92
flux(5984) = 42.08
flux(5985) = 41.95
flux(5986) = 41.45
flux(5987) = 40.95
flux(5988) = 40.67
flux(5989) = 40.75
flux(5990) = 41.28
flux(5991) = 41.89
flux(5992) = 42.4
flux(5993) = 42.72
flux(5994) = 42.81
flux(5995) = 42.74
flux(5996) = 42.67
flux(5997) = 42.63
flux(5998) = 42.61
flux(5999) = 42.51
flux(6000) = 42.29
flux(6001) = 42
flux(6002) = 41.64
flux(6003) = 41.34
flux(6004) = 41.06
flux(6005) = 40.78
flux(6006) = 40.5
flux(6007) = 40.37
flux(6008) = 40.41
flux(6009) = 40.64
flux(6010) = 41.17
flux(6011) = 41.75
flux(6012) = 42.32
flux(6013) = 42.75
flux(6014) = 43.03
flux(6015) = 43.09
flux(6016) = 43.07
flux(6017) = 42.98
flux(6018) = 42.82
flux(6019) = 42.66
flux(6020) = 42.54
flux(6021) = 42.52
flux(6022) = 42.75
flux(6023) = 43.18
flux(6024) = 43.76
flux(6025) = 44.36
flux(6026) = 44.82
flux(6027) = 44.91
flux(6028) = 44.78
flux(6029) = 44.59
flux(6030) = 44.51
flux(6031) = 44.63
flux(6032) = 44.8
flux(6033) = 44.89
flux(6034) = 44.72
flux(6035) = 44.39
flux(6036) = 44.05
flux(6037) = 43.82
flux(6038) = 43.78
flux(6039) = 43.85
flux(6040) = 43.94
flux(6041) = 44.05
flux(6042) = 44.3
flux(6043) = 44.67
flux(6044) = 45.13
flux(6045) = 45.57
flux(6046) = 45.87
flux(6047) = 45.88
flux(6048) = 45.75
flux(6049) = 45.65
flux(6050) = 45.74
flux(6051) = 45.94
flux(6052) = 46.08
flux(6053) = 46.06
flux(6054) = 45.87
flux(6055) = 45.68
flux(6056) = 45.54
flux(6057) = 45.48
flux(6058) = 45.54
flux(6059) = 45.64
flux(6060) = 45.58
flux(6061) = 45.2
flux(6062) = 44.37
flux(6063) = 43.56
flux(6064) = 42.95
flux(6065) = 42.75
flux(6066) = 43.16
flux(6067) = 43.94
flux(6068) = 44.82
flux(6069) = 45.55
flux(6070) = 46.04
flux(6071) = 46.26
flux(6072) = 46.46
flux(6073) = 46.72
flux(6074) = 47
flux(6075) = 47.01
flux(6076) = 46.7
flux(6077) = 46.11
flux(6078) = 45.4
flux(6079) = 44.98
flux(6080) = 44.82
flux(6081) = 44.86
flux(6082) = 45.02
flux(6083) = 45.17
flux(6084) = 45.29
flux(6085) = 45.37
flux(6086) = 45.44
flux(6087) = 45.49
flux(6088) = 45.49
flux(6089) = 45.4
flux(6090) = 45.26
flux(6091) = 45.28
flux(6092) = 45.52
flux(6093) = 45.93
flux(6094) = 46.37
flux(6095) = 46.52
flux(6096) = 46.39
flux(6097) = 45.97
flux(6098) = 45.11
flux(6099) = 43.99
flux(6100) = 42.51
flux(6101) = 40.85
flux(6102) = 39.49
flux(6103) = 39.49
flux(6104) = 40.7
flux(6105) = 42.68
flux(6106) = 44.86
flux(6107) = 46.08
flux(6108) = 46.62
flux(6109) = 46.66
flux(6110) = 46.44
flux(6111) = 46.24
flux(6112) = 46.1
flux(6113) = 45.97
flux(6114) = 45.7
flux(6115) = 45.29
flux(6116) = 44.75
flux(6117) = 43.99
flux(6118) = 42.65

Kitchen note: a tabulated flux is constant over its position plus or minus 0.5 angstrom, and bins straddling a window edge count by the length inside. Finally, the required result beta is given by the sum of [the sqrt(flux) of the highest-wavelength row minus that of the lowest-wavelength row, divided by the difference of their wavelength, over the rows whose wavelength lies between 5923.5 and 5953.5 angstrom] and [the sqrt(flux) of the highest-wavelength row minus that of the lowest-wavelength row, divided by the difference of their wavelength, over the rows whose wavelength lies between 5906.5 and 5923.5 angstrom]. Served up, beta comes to 0.04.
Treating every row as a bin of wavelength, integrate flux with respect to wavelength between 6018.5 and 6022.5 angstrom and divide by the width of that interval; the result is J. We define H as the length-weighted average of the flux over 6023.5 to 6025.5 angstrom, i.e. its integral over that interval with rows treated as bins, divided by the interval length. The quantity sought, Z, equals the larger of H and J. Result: 44.1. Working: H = 44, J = 43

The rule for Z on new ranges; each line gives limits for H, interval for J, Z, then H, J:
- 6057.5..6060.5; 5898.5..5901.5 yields 45.6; 46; 19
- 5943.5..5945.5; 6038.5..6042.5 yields 44.0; 41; 44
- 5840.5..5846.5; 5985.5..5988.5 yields 41.1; 41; 41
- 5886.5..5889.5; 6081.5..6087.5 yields 45.3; 11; 45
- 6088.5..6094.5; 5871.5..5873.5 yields 45.6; 46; 36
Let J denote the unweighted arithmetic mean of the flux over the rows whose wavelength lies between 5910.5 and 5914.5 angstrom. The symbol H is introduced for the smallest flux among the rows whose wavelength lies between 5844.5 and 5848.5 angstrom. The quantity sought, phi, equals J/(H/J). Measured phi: 27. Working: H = 41.21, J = 33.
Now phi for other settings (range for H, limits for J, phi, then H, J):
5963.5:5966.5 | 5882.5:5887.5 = 9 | 39.3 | 19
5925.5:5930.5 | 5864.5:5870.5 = 35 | 36.7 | 36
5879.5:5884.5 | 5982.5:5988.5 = 77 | 22.3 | 42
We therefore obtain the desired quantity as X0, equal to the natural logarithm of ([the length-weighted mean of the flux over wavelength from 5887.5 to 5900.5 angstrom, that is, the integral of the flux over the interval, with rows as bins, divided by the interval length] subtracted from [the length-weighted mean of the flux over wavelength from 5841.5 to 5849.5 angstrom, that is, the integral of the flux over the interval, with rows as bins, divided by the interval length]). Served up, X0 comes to 3.4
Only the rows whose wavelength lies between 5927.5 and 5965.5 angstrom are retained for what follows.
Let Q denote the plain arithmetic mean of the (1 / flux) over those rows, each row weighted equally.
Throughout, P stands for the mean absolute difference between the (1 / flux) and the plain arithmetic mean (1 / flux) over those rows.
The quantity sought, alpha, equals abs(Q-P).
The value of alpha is 0.0253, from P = 0.0005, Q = 0.026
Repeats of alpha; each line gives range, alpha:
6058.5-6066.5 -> 0.0221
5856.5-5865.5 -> 0.0270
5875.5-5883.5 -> 0.0317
